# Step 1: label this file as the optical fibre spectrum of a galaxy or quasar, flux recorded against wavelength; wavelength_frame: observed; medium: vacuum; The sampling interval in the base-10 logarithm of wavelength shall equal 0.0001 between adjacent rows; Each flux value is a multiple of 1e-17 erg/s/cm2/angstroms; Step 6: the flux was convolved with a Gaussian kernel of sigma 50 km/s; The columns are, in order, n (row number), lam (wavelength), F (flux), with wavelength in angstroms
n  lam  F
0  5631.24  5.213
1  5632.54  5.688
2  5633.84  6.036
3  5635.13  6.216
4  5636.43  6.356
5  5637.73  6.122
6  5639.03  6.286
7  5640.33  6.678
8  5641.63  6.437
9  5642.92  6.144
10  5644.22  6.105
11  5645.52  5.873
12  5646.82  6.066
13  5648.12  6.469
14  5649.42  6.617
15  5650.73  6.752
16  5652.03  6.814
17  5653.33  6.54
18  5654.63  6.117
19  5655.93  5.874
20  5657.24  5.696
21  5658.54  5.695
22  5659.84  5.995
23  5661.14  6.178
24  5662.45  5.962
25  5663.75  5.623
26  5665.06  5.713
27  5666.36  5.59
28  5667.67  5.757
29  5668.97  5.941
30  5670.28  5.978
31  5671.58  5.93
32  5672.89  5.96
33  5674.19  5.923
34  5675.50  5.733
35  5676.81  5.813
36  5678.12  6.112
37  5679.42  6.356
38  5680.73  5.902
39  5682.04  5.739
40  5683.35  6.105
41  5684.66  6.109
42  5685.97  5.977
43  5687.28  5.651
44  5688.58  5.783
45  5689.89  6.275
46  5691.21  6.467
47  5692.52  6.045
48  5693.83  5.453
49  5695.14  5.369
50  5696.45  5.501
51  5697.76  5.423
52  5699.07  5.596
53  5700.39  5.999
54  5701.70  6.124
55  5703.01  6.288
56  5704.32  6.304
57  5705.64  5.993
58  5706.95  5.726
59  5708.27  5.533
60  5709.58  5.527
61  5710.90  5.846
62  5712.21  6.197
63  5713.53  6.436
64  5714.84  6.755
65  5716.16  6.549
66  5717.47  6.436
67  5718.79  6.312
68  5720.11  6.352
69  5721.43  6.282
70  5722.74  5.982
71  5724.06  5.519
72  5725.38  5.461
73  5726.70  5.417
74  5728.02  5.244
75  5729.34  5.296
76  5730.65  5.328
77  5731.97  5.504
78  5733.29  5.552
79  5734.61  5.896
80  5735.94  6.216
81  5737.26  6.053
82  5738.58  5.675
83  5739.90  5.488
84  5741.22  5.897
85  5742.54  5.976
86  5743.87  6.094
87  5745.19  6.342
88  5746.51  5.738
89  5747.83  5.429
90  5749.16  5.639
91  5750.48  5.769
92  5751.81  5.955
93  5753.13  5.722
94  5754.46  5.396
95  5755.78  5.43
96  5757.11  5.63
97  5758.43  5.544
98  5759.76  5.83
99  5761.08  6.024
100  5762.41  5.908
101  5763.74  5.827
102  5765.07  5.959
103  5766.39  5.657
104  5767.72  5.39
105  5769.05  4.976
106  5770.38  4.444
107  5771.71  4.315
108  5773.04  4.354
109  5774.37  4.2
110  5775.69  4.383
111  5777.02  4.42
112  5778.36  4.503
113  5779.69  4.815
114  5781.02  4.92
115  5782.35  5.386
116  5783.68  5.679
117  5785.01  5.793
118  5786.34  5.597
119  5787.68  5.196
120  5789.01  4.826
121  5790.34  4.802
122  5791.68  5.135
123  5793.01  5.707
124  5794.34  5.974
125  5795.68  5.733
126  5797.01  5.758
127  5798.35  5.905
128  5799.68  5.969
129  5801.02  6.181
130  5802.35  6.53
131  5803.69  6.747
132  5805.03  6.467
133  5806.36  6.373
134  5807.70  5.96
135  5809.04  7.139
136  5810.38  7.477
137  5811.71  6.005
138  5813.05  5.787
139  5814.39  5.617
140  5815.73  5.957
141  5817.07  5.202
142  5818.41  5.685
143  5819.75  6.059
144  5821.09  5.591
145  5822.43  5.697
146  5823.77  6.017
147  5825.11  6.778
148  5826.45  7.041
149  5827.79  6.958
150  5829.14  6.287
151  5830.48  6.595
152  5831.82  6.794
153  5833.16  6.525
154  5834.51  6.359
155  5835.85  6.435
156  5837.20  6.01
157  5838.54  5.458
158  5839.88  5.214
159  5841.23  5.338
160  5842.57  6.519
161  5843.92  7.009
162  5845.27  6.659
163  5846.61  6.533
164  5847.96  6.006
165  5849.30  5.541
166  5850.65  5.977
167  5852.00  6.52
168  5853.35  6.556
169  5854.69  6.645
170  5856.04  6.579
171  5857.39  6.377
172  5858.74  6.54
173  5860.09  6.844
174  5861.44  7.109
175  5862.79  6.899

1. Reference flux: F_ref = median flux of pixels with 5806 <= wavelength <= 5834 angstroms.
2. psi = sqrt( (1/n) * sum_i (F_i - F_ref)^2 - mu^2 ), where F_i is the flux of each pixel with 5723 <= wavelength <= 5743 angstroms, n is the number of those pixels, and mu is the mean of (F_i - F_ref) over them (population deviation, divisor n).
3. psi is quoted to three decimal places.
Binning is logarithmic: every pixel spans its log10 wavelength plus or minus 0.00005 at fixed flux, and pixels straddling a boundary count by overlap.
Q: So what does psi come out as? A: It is 0.291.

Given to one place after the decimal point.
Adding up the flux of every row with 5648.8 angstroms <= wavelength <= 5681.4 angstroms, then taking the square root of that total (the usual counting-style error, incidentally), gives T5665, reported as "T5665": 12.3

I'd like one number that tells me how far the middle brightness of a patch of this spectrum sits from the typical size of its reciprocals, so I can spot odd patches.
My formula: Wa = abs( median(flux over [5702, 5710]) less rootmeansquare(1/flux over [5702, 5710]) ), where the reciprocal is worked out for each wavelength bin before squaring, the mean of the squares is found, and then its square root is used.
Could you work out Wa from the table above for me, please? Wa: 5.7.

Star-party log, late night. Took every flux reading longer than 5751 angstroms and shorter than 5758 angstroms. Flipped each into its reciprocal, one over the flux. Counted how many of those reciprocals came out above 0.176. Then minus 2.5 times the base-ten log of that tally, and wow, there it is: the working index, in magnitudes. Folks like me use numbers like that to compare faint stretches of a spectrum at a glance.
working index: -1.2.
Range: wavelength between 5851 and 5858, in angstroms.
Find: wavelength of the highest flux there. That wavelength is 5854.69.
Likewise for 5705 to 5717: 5714.84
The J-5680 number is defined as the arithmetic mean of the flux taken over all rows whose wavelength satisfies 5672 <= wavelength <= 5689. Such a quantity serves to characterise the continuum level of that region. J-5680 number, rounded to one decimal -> 5.9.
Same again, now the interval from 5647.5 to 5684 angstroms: 6.0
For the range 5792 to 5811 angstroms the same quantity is 6.3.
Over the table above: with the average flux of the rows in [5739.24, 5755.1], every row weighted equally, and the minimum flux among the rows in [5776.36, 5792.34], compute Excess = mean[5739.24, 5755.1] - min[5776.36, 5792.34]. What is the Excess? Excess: 1.37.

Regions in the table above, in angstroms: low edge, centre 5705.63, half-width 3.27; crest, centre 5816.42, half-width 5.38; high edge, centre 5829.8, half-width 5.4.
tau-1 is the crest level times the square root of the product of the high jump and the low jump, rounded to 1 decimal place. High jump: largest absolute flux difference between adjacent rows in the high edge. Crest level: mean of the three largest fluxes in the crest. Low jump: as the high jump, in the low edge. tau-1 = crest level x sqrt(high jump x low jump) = 2.7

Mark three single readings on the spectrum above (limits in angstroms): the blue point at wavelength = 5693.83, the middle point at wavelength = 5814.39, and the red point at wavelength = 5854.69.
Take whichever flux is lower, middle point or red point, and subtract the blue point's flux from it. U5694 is 0.2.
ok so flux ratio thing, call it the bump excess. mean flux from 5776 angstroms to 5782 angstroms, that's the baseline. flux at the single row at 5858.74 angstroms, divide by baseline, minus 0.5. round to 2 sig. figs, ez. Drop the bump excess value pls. 0.90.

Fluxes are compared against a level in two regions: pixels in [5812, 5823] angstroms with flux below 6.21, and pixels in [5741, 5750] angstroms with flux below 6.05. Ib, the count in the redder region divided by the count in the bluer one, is 1.6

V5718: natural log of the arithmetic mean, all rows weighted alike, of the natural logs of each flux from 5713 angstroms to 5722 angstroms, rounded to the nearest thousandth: 0.622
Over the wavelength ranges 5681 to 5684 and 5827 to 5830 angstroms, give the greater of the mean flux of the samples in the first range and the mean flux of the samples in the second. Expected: 6.6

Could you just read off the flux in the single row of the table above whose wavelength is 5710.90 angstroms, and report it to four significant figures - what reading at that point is 5.846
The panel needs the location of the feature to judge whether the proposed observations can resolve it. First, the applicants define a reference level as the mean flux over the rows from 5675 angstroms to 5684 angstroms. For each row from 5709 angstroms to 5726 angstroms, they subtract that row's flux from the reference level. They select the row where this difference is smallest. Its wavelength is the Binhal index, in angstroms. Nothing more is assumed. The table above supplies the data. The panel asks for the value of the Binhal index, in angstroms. 5714.84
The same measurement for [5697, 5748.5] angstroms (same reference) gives 5714.84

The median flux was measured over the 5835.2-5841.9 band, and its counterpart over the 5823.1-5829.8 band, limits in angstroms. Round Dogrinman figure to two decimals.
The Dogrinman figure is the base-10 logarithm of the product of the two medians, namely 1.57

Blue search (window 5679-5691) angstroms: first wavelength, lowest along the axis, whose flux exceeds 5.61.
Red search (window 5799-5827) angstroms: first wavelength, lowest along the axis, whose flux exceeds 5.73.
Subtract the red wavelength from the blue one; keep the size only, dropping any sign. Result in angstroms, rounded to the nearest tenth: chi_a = 120.3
